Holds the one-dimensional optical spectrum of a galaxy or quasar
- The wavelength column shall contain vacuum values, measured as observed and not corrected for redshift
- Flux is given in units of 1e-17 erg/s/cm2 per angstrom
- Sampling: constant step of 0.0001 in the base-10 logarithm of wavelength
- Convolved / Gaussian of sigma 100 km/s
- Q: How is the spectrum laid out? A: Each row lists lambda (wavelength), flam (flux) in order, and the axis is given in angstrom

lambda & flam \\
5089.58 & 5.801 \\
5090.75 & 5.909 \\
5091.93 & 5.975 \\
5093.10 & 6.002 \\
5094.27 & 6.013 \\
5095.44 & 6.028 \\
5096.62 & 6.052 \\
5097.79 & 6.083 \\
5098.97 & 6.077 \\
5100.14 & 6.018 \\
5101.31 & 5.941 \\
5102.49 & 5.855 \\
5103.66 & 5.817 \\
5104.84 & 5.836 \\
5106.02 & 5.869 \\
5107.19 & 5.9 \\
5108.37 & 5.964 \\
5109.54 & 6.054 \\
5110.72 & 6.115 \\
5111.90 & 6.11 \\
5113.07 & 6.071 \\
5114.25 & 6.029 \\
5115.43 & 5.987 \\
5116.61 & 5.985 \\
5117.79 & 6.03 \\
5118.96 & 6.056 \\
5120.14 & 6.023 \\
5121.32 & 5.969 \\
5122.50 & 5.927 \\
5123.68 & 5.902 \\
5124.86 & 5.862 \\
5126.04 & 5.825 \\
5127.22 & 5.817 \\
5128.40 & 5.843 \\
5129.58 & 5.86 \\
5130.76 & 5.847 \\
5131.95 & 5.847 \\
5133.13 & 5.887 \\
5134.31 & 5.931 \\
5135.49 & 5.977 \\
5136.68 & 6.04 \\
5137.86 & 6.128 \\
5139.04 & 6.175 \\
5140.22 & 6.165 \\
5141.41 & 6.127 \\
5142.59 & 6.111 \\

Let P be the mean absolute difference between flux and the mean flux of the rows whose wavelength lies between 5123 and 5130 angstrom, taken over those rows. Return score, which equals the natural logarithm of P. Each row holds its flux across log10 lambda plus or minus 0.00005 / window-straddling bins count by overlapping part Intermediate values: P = 0.023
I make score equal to -3.8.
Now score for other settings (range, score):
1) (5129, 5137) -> -2.8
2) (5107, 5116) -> -2.8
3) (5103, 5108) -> -3.5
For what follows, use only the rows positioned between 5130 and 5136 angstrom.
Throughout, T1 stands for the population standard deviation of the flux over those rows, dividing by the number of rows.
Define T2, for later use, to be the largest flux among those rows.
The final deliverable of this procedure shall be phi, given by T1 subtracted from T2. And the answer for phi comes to 5.93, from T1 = 0.050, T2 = 5.977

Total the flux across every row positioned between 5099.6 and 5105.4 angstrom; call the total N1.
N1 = 29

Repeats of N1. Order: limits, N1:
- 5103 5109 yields 29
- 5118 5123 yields 24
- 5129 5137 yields 41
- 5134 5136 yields 12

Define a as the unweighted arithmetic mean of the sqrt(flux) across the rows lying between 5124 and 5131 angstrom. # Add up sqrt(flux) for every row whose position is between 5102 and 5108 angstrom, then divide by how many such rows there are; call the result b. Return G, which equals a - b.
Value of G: -0.003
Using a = 2.42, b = 2.42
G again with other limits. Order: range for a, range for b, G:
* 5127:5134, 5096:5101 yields -0.042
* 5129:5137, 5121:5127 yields 0.003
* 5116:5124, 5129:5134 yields 0.026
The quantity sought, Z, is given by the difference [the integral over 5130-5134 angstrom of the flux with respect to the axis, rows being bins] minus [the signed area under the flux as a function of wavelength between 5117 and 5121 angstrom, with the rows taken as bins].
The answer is -0.7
